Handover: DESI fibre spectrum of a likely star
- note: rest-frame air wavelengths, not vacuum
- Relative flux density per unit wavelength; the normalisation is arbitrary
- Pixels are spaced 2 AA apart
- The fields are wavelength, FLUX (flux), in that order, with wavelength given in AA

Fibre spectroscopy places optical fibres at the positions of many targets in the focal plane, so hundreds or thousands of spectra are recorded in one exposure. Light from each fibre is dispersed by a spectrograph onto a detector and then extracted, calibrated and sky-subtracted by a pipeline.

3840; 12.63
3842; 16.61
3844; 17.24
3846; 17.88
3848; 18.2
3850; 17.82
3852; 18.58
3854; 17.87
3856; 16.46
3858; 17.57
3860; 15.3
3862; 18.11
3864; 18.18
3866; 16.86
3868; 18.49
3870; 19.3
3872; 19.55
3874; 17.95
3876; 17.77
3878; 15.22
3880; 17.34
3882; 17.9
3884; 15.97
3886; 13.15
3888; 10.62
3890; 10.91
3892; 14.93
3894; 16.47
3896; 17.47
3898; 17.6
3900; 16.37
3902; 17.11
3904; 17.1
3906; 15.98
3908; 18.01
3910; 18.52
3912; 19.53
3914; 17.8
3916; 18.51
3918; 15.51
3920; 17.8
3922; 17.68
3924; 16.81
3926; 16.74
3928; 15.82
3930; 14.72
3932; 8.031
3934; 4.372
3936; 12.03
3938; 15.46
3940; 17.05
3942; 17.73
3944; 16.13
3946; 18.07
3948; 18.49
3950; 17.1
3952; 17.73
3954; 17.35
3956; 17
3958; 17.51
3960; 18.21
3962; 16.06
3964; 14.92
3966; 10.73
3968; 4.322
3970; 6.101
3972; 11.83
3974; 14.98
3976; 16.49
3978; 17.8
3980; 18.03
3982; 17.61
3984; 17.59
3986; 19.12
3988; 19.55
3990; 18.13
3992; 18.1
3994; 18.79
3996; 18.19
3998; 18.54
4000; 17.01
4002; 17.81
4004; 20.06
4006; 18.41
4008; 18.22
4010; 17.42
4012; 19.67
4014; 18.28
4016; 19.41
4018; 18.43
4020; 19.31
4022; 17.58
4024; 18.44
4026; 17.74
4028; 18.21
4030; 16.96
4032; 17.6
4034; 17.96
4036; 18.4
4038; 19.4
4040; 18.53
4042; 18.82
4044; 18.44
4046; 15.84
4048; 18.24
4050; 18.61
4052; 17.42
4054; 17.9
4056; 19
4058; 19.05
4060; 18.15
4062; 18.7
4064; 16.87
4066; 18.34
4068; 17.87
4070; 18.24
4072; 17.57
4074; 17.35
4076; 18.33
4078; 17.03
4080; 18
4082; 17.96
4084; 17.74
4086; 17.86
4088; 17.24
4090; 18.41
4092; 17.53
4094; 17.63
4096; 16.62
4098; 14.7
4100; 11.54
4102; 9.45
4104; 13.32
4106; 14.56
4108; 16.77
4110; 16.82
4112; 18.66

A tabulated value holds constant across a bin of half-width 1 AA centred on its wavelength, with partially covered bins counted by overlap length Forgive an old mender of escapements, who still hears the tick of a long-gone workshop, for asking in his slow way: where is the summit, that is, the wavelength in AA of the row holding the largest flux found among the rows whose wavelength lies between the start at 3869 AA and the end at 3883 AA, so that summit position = 3872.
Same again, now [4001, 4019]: 4004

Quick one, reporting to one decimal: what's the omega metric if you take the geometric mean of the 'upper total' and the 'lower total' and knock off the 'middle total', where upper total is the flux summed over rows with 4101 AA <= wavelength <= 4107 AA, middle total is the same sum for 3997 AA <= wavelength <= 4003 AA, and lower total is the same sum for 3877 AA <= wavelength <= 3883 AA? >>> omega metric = -10.0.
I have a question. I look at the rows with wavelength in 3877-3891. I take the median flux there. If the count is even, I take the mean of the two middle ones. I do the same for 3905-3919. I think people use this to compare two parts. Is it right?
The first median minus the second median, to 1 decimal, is -2.8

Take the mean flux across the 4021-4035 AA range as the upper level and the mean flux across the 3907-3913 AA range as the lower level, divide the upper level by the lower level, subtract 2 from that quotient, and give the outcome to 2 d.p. -1.05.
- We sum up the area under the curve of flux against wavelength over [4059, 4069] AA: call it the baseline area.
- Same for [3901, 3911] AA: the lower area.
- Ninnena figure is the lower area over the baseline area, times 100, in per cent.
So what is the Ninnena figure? 96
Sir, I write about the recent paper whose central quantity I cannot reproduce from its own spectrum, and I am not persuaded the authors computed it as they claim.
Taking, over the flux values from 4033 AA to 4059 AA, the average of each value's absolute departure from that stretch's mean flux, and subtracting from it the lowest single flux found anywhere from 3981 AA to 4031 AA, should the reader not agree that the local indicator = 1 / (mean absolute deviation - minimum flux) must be -0.061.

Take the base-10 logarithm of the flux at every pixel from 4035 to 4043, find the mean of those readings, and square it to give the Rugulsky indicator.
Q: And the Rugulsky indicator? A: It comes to 1.62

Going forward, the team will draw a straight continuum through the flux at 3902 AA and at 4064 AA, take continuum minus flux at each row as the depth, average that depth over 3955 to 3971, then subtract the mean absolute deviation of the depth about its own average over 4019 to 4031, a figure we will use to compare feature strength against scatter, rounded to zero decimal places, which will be 3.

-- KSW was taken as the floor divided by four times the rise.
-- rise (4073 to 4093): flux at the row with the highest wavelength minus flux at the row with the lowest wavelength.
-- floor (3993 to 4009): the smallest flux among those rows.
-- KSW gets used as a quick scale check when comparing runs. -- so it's 23.6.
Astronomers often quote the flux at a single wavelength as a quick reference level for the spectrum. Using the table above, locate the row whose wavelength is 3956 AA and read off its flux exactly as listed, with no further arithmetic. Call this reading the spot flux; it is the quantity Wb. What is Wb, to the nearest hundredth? 17.00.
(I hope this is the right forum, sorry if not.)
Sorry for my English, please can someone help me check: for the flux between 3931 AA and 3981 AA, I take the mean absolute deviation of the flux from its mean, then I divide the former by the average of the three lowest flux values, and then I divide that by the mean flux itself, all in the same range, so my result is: 0.049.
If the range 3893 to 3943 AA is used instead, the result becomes 0.016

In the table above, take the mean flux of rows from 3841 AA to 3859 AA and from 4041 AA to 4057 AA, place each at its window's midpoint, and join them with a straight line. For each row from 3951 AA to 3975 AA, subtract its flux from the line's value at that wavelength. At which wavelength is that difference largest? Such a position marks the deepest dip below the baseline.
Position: 3968 AA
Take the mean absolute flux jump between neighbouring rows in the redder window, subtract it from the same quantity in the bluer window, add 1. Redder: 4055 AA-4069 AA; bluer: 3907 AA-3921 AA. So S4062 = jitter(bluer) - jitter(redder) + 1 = 1.7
